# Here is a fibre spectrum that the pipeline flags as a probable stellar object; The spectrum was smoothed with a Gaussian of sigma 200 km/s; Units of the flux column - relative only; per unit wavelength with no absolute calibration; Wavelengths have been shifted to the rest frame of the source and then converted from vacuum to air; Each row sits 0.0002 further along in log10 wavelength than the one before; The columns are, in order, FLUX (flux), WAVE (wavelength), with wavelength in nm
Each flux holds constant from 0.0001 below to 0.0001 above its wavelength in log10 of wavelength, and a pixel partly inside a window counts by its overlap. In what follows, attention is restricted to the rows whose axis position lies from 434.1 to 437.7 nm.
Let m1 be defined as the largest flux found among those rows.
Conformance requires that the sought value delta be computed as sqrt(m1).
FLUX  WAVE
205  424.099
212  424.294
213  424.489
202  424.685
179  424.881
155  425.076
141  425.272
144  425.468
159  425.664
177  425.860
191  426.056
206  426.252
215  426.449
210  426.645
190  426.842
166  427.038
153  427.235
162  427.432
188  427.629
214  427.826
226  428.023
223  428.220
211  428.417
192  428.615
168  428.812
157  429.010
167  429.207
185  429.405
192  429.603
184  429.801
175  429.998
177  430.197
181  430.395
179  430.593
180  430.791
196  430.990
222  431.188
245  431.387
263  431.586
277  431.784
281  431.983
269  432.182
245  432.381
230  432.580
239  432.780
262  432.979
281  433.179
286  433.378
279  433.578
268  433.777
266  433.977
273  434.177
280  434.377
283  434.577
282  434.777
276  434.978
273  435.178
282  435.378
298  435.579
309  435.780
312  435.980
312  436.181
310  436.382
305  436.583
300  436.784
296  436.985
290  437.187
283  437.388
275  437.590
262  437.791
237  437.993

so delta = 17.7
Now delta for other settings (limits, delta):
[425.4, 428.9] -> 15.0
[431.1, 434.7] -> 16.9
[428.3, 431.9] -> 16.6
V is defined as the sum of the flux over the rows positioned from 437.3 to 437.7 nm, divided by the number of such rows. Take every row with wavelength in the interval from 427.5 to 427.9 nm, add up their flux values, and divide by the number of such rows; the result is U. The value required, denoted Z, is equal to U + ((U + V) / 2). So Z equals 441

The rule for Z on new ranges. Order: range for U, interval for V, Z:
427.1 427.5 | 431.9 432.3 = 374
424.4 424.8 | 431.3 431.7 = 438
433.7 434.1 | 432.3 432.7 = 519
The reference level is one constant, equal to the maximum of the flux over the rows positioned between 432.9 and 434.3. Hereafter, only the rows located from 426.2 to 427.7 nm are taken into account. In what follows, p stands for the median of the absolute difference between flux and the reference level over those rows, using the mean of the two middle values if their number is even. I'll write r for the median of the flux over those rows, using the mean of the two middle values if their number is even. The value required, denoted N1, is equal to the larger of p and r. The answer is 189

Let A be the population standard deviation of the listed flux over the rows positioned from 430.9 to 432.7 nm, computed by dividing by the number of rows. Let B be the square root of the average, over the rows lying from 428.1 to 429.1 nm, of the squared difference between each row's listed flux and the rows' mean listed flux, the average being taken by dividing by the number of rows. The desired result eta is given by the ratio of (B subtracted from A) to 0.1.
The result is 16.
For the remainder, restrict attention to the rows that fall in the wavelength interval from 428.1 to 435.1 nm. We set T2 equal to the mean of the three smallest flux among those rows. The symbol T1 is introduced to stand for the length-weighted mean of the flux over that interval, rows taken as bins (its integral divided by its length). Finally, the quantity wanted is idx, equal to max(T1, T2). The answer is 231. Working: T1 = 231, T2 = 164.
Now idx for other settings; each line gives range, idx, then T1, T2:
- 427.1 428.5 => 196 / 196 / 168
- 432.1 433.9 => 262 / 262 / 238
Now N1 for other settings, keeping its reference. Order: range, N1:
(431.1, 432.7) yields 254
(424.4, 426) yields 168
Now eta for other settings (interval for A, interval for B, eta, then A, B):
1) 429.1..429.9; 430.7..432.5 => -246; 9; 34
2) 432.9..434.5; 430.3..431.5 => -170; 8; 25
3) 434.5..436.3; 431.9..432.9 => -41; 15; 19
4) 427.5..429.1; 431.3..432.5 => 97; 24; 14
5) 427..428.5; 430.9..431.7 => 24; 28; 25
